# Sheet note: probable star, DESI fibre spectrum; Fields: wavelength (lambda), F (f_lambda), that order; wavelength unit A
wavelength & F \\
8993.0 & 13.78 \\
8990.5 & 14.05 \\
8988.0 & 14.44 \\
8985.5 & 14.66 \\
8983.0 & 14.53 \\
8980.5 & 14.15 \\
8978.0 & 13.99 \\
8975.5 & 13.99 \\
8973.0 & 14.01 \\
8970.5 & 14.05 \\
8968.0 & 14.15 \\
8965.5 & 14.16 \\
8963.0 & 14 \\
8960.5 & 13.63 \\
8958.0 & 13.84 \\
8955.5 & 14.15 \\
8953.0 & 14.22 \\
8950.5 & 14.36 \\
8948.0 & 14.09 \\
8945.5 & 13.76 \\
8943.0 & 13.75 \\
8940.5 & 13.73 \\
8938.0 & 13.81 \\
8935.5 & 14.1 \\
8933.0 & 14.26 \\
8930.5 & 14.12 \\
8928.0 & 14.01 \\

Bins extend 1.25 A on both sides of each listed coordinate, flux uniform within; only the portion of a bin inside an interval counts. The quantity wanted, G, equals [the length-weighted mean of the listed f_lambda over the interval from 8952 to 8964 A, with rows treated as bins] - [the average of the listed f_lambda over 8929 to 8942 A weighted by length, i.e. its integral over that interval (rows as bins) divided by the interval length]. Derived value 0.0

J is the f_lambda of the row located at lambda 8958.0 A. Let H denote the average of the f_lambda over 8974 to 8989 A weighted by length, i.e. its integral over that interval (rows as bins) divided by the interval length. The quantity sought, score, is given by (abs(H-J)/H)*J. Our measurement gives 0.43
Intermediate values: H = 14.29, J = 13.84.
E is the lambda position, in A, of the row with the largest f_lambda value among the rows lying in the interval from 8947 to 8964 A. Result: 8950.5 A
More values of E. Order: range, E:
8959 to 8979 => 8965.5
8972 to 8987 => 8985.5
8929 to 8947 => 8933.0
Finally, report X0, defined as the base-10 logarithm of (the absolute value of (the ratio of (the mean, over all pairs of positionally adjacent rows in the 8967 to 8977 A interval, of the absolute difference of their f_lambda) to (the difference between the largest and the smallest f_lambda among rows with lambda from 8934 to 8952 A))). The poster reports -1.1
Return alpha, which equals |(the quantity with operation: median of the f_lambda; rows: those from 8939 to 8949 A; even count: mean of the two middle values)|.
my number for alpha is 13.8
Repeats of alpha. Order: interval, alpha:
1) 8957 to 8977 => 14.0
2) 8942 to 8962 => 14.0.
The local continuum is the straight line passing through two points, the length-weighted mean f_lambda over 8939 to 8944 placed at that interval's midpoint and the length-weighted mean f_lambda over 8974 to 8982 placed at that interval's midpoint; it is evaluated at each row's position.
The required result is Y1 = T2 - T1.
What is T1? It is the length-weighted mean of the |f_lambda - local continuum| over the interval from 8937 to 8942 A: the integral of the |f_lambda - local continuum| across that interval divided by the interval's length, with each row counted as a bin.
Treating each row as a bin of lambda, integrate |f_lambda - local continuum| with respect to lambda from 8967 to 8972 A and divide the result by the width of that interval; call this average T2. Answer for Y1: 0.06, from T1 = 0.05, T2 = 0.11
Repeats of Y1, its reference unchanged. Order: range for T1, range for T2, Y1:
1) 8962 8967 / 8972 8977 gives -0.12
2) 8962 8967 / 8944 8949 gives -0.01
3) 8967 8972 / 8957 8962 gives 0.05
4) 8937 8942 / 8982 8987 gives 0.43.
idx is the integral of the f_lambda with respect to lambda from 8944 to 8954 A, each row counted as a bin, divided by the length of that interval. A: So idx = 14.1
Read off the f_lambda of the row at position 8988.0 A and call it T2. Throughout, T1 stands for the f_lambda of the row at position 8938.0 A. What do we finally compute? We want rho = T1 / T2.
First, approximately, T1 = 13.81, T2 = 14.44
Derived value 0.96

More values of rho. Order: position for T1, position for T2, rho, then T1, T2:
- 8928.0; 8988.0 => 0.97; 14.01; 14.44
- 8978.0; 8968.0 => 0.99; 13.99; 14.15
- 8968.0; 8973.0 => 1.01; 14.15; 14.01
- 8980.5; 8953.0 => 1.00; 14.15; 14.22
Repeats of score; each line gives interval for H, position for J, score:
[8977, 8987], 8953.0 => 0.12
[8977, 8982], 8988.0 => 0.35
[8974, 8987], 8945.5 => 0.48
